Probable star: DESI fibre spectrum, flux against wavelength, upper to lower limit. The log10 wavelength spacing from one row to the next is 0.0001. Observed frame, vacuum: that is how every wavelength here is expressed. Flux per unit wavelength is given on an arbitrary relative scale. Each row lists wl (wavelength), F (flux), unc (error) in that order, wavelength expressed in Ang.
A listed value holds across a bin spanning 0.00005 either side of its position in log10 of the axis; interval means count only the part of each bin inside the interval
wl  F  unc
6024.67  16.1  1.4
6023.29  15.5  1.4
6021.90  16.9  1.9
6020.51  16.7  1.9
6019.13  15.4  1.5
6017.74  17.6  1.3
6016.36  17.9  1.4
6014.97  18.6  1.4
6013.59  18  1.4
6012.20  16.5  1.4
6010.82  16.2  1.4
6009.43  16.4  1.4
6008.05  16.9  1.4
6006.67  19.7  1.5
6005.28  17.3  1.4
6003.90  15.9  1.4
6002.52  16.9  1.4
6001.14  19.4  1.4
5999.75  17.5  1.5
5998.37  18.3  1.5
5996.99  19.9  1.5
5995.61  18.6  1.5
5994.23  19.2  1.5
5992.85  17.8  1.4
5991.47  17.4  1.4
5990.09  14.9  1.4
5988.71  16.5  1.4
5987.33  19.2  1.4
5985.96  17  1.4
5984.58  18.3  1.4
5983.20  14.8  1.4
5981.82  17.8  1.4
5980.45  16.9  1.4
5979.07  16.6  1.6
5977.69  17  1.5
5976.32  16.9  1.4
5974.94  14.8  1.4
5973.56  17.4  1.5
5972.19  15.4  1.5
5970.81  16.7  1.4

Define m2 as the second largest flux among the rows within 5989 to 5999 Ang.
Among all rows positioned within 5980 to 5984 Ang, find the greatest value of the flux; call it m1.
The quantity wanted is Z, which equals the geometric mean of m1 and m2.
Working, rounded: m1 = 17.8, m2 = 19.2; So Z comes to 18.5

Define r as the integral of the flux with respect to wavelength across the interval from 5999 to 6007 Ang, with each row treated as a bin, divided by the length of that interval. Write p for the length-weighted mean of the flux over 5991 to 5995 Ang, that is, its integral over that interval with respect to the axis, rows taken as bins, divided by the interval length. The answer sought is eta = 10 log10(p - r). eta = -3.0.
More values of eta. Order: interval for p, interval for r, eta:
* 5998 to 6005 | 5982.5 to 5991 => -1.2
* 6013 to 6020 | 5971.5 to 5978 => 0.9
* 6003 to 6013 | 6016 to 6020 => -10.9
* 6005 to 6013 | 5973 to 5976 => 0.2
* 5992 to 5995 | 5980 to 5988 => 0.3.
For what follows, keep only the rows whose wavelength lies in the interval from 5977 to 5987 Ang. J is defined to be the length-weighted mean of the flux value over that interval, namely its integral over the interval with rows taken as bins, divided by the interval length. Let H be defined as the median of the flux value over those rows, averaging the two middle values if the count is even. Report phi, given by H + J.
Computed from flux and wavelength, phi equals 34.0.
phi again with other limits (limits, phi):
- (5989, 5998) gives 36.1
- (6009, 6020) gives 34.1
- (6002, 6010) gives 34.1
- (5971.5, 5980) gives 33.1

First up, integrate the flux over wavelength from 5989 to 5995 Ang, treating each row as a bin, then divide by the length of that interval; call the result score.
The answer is 17.3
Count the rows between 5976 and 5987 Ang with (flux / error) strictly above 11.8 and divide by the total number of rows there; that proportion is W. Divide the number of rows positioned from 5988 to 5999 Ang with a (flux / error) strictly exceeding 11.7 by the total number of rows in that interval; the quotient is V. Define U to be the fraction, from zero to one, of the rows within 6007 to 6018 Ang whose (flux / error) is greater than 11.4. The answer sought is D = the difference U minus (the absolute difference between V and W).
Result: 0.75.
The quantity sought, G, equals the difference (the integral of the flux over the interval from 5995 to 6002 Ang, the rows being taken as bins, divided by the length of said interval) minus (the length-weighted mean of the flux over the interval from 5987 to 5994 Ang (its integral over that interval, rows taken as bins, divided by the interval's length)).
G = 1.5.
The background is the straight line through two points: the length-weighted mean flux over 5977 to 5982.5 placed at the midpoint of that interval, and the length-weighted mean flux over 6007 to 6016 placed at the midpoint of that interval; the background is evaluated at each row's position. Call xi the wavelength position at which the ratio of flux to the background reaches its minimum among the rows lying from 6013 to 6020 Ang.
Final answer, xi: 6019.13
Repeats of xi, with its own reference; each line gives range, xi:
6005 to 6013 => 6010.82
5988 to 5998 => 5990.09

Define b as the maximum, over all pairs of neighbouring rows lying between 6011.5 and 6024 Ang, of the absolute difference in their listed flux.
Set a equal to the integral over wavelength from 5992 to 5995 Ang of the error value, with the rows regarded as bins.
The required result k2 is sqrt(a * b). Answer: 3.1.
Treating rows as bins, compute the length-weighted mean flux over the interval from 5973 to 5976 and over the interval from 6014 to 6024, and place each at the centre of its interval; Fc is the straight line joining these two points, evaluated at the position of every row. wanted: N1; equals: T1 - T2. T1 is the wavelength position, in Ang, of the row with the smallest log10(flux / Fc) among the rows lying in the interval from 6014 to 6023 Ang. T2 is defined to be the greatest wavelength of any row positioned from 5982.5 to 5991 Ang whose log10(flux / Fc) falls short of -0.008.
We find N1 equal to 29.0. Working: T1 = 6019.13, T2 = 5990.09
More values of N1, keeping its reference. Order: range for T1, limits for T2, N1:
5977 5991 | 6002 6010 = -19.3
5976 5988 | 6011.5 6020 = -35.9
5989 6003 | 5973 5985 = 6.9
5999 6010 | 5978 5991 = 13.8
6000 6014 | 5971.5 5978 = 29.0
